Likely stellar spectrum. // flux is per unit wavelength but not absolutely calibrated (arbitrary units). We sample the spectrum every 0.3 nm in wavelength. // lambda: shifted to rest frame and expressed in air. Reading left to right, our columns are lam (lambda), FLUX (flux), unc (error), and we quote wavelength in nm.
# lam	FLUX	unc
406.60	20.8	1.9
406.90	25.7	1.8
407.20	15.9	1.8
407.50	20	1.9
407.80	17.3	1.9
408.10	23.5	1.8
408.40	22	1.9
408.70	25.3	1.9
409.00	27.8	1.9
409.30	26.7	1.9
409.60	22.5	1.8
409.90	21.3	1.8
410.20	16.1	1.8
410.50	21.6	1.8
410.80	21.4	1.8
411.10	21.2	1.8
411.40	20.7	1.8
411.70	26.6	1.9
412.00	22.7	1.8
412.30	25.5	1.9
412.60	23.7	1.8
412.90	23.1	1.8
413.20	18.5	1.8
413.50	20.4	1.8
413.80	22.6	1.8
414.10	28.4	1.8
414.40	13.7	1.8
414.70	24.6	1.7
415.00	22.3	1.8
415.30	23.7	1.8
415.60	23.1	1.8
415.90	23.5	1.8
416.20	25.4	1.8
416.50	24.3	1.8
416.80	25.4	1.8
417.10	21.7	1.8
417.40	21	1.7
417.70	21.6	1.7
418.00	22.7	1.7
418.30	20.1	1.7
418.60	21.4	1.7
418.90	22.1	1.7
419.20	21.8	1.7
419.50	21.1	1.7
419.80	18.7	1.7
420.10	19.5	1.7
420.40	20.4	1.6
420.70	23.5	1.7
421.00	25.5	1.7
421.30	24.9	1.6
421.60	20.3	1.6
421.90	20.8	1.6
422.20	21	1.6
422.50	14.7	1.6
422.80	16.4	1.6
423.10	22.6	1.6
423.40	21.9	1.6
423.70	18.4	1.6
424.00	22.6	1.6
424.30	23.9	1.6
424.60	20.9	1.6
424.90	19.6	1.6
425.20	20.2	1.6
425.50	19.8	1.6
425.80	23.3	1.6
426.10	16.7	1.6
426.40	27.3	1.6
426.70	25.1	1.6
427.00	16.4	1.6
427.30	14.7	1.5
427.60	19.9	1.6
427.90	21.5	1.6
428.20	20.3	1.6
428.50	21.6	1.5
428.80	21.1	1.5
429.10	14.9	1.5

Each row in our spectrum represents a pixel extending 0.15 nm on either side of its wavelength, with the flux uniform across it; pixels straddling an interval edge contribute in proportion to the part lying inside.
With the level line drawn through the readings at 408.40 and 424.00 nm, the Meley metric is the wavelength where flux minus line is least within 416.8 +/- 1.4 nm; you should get 417.40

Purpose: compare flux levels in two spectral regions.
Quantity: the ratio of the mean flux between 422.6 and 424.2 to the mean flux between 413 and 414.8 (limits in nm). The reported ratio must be 0.95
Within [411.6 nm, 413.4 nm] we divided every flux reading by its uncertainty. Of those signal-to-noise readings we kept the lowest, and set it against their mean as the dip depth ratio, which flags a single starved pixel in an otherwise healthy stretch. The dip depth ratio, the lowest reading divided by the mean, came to 0.81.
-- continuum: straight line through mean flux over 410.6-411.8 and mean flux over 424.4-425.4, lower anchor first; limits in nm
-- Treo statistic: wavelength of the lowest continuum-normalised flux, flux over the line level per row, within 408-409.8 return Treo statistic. 408.40 nm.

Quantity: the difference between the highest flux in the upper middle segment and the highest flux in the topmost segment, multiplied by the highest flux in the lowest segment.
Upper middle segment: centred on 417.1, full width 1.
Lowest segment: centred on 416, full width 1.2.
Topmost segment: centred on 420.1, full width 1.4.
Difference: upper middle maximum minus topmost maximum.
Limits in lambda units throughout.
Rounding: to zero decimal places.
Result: 48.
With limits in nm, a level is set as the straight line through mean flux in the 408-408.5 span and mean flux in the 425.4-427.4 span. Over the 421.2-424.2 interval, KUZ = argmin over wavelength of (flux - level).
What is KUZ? 422.50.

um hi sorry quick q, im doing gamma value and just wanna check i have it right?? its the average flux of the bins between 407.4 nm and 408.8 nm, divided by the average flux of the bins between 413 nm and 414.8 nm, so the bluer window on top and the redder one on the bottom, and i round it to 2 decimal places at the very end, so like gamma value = 1.01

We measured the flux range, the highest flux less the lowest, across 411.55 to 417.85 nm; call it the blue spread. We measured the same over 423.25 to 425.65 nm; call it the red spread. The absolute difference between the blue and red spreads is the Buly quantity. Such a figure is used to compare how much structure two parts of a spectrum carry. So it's 9.2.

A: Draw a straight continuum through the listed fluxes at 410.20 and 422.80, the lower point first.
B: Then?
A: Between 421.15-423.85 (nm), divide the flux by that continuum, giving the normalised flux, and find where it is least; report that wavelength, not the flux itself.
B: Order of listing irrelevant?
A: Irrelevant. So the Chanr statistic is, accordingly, 422.50 nm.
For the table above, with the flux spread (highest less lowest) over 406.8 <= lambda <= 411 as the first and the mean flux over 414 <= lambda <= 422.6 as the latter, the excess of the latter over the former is 10.1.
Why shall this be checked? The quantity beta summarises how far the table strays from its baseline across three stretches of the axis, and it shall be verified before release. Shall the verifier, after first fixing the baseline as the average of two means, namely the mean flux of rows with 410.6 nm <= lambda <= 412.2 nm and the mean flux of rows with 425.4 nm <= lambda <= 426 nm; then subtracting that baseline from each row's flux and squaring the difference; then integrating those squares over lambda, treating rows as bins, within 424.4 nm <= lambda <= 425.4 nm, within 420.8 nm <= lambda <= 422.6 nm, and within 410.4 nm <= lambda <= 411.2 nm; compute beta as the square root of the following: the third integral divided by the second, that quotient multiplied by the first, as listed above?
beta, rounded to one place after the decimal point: 0.2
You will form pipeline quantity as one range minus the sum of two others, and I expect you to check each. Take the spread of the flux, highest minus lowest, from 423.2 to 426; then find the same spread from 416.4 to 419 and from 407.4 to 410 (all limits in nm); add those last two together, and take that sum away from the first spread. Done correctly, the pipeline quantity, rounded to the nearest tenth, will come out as -10.3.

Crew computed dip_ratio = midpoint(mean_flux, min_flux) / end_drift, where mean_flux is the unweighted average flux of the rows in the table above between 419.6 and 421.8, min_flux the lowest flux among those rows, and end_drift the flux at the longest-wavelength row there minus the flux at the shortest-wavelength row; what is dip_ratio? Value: 13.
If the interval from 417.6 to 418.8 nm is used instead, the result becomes -104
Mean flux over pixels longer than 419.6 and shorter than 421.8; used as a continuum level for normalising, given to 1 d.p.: 21.8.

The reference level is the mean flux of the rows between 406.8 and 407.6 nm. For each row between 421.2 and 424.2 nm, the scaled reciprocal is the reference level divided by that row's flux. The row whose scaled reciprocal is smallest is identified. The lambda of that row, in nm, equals 421.30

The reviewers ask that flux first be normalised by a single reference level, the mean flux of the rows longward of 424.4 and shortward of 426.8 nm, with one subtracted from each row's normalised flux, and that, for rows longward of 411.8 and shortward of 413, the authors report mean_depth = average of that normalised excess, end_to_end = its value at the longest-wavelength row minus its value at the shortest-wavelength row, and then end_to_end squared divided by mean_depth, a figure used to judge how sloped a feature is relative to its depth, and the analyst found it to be 0.00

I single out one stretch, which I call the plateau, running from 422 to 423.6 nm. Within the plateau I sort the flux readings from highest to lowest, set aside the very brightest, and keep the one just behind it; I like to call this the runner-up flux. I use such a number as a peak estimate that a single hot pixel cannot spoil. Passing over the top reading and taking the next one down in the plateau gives 21.9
